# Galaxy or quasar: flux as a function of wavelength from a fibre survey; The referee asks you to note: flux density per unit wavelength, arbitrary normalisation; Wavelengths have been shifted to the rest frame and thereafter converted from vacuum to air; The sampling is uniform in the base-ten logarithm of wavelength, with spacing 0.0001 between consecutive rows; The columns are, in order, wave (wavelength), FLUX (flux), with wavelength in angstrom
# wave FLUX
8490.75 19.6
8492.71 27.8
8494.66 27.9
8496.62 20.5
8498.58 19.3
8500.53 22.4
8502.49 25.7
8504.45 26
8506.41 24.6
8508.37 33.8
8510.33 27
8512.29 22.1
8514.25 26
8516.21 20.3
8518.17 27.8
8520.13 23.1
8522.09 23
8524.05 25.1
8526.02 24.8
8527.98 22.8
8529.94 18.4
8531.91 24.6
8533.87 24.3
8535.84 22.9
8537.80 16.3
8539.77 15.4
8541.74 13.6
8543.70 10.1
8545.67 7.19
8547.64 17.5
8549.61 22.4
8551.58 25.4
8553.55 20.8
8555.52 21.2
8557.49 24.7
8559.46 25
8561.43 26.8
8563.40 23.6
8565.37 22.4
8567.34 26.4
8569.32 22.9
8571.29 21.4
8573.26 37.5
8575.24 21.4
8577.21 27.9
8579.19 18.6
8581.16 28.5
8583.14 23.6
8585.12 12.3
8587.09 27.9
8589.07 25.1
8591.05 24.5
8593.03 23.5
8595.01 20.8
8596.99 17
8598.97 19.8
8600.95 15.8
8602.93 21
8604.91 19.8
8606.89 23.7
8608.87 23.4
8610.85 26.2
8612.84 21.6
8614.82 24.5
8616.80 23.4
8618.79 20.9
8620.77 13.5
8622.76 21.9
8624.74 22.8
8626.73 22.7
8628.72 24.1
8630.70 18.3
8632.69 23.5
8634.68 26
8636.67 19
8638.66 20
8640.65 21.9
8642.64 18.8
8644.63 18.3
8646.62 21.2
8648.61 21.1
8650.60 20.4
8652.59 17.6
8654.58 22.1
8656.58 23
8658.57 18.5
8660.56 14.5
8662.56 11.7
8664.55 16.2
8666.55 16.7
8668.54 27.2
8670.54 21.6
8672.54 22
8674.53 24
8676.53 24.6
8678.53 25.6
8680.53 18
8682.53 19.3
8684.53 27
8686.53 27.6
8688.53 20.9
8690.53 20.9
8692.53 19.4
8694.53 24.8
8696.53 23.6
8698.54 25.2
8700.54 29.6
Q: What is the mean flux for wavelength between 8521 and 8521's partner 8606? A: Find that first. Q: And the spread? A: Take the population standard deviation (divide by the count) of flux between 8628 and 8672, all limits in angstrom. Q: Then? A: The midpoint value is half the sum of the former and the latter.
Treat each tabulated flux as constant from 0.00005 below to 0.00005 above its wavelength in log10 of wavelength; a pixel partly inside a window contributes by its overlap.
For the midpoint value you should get 12.6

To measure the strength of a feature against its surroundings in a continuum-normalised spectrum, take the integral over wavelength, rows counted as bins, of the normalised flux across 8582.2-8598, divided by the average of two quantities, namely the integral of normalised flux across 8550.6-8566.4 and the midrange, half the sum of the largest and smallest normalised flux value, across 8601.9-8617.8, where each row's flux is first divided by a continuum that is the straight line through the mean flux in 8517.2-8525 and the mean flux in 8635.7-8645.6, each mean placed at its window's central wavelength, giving 1.8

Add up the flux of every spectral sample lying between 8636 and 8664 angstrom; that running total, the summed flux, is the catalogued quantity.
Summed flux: 268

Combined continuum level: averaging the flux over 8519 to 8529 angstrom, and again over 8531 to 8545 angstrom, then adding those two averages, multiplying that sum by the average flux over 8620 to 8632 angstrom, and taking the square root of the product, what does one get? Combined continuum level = 29.4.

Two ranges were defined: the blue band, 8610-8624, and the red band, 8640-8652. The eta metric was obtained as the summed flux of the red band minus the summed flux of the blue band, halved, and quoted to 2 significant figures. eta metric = -15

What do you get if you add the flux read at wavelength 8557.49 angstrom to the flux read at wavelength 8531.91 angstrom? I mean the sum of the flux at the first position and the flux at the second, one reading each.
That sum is 49.3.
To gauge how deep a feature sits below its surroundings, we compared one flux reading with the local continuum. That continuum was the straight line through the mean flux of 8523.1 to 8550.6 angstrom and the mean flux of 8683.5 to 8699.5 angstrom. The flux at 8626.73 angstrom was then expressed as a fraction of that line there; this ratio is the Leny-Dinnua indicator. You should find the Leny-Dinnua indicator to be 1.05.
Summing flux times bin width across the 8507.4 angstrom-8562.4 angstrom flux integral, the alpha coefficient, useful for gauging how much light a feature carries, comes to 1203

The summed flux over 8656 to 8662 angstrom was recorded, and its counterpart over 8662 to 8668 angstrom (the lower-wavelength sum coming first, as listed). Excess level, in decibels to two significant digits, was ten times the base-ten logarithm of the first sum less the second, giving 11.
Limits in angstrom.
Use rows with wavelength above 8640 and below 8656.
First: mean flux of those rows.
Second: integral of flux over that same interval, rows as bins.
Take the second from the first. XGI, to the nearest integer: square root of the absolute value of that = 17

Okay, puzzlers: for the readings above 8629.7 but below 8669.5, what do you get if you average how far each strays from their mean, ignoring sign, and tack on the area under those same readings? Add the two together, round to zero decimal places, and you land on 791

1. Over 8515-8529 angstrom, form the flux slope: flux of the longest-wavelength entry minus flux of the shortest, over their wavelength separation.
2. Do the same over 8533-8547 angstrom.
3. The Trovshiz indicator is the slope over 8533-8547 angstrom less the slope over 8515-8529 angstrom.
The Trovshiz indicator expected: -1.7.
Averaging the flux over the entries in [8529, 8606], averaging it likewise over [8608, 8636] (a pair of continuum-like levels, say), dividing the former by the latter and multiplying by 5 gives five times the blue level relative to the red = 4.8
